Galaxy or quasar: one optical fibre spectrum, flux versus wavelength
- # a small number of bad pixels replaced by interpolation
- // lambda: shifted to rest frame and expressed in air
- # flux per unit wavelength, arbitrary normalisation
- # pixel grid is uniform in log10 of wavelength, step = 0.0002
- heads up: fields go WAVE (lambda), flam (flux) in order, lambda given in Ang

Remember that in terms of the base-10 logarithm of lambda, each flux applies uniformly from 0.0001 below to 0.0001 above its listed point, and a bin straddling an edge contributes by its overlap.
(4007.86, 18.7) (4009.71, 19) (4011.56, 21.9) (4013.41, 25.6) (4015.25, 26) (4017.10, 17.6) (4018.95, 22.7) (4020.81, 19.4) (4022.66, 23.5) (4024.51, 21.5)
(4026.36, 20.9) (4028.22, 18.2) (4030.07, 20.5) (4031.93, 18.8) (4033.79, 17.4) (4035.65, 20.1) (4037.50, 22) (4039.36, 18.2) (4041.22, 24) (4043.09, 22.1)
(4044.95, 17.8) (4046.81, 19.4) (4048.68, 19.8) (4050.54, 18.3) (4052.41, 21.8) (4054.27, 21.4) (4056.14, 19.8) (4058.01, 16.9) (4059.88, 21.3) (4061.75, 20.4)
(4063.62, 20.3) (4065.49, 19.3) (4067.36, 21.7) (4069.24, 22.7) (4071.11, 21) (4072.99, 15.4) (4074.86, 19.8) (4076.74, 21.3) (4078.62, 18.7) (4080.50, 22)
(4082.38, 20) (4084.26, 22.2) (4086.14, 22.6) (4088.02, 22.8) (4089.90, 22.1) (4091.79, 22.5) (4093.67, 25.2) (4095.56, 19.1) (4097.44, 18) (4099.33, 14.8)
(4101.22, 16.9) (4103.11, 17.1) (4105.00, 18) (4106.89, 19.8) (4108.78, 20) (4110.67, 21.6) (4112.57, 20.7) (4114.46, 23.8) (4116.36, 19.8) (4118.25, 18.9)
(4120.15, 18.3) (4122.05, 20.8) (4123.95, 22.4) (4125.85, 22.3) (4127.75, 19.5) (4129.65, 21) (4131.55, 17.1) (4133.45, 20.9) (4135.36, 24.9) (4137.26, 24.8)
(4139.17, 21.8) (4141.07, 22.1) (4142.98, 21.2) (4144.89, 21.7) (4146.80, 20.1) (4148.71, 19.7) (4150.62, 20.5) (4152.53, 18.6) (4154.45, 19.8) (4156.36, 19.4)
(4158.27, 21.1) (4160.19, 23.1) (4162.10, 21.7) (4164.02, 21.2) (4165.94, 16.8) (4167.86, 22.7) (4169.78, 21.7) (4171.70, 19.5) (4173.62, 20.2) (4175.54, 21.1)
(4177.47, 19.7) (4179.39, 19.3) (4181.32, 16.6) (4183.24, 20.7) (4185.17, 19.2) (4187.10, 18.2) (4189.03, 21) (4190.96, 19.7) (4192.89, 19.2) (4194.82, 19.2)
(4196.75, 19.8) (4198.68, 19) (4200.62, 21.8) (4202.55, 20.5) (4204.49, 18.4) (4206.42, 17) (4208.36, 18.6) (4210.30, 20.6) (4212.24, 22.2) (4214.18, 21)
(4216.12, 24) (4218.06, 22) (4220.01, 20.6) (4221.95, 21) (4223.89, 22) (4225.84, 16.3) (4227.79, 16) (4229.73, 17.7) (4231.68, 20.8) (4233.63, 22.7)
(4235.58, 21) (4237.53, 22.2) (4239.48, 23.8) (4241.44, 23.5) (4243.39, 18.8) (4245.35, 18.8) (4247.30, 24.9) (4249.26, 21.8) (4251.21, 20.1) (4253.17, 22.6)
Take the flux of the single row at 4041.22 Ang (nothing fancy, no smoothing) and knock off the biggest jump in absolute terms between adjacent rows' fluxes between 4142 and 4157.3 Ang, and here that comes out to 22.1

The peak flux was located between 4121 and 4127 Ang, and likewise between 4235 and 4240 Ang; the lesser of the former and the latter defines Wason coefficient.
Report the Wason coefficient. 22.4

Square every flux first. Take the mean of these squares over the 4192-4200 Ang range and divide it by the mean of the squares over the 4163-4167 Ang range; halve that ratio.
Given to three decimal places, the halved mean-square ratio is 0.509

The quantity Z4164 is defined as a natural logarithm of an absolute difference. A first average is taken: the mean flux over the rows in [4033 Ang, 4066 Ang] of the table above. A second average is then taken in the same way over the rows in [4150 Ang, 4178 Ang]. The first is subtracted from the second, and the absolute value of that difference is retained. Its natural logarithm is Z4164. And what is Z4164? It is -0.8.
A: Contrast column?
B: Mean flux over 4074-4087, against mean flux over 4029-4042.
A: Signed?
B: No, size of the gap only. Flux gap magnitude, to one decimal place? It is 0.8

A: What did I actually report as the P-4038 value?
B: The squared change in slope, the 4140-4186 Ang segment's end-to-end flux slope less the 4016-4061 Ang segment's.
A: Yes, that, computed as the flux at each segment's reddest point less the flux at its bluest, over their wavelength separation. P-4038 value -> 0.023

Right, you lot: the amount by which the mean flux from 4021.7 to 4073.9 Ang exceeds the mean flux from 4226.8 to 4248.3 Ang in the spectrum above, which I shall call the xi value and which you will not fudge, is -0.8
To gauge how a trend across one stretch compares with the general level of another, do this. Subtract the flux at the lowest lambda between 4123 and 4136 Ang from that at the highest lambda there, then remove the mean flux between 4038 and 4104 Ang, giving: -17.7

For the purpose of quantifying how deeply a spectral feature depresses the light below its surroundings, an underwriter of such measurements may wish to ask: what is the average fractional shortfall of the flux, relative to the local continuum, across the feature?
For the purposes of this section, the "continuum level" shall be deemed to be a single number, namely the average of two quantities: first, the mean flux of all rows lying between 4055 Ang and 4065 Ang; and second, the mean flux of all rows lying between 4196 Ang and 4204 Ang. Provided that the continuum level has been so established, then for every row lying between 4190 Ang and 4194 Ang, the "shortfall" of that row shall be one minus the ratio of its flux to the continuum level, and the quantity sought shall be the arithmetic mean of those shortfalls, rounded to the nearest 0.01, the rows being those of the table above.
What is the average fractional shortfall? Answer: 0.03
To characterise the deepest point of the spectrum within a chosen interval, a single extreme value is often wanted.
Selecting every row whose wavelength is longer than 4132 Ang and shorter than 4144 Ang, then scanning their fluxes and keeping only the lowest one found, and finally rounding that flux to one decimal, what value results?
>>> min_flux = 20.9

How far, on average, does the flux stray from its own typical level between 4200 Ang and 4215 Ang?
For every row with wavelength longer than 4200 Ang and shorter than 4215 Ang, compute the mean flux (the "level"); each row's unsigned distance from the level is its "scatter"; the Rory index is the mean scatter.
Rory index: 1.51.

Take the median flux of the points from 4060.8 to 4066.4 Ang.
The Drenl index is 20.3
